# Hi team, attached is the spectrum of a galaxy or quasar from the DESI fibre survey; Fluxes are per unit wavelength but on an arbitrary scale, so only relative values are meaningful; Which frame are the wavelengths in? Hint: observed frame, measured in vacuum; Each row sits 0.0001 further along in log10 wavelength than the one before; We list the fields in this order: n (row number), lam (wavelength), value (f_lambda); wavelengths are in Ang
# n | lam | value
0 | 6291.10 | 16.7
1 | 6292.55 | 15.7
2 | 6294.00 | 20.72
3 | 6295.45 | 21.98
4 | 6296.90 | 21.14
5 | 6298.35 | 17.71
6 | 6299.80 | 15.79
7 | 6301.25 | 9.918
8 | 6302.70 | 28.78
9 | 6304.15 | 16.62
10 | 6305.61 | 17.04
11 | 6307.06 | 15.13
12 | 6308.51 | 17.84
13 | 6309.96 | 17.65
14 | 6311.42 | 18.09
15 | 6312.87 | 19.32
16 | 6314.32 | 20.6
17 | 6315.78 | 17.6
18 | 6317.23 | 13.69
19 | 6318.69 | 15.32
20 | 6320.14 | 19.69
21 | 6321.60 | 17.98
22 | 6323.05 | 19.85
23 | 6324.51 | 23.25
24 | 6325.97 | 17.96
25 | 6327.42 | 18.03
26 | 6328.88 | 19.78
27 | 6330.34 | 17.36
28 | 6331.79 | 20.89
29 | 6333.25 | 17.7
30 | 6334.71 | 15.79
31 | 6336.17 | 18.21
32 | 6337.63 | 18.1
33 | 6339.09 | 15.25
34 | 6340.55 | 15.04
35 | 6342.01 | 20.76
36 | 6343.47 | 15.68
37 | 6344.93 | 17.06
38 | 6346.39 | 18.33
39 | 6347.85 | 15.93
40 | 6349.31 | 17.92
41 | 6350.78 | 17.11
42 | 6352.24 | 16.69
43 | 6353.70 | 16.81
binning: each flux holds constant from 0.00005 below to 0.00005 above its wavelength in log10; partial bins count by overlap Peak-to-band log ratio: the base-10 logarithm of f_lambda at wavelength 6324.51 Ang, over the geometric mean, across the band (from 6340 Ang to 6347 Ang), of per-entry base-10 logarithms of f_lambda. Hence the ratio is 1.11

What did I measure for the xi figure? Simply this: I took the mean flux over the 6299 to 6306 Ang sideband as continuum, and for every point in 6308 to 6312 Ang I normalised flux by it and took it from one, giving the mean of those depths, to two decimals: -0.01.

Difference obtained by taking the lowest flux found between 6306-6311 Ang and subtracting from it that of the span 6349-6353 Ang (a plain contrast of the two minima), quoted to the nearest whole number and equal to -2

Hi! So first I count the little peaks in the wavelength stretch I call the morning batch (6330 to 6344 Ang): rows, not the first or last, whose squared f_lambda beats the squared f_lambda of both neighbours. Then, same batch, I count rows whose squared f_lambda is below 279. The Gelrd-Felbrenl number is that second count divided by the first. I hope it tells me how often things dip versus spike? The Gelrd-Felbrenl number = 1.3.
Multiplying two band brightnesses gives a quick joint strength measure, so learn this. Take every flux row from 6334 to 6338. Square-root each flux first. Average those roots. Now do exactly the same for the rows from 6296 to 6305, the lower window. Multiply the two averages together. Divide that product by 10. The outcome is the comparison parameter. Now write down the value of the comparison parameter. 1.76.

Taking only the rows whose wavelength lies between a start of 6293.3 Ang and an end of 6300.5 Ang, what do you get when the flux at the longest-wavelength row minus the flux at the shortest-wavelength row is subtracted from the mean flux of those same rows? 24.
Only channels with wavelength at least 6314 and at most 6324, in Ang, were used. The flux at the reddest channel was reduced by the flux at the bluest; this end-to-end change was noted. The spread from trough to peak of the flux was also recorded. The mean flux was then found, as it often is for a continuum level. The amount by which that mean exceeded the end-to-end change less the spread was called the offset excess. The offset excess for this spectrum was 25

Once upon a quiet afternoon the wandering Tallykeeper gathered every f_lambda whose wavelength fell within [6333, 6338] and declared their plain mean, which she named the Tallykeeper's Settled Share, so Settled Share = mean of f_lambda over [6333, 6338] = 17.4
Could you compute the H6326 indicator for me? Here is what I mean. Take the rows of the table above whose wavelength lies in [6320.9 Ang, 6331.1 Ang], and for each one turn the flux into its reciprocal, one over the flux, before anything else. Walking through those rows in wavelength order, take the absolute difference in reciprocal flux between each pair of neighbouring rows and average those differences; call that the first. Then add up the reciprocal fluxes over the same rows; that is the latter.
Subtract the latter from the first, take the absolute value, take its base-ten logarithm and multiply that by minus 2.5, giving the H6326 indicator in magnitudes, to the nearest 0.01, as 1.10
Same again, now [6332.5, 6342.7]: 0.99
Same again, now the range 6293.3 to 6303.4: 1.06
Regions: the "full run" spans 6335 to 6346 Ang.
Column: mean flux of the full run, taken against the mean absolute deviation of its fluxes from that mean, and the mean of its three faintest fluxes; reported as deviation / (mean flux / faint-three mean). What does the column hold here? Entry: 1.43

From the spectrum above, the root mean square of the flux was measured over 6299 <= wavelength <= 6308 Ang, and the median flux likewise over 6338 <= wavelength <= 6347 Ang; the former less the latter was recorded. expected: 1.8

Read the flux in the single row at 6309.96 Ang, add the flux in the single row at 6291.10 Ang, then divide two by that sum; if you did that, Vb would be 0.0582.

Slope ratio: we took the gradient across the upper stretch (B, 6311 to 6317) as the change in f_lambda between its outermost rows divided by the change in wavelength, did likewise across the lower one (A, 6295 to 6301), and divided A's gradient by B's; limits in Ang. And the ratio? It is 13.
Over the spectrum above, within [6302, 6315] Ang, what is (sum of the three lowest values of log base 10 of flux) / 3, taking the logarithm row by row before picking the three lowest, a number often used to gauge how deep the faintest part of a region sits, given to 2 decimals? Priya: 1.21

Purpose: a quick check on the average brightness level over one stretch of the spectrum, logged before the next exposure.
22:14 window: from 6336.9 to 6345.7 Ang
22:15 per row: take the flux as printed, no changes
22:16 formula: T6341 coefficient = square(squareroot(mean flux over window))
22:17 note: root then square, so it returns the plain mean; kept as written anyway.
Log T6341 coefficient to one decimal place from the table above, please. 17.0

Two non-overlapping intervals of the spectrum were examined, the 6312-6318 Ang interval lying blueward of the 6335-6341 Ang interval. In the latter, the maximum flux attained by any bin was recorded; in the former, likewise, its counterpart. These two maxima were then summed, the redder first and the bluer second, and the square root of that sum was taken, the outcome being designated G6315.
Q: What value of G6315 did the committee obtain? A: 6.23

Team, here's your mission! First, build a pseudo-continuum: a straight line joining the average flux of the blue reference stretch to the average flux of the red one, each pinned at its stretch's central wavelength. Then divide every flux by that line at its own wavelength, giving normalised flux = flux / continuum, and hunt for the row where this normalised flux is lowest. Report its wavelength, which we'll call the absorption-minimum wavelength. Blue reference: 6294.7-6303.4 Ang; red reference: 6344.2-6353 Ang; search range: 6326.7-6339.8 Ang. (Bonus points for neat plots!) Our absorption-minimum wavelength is 6339.09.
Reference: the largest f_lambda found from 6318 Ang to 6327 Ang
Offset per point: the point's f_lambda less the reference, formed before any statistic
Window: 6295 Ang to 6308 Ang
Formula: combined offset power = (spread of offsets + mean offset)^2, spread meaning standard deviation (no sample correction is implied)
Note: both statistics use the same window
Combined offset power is 0.0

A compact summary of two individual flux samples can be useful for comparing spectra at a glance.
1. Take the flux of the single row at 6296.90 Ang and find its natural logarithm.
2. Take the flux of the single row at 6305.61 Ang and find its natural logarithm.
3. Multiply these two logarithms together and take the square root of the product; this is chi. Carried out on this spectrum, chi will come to 2.94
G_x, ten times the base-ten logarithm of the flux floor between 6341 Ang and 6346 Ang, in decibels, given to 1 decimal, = 12.0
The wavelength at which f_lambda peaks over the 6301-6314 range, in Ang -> 6302.70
